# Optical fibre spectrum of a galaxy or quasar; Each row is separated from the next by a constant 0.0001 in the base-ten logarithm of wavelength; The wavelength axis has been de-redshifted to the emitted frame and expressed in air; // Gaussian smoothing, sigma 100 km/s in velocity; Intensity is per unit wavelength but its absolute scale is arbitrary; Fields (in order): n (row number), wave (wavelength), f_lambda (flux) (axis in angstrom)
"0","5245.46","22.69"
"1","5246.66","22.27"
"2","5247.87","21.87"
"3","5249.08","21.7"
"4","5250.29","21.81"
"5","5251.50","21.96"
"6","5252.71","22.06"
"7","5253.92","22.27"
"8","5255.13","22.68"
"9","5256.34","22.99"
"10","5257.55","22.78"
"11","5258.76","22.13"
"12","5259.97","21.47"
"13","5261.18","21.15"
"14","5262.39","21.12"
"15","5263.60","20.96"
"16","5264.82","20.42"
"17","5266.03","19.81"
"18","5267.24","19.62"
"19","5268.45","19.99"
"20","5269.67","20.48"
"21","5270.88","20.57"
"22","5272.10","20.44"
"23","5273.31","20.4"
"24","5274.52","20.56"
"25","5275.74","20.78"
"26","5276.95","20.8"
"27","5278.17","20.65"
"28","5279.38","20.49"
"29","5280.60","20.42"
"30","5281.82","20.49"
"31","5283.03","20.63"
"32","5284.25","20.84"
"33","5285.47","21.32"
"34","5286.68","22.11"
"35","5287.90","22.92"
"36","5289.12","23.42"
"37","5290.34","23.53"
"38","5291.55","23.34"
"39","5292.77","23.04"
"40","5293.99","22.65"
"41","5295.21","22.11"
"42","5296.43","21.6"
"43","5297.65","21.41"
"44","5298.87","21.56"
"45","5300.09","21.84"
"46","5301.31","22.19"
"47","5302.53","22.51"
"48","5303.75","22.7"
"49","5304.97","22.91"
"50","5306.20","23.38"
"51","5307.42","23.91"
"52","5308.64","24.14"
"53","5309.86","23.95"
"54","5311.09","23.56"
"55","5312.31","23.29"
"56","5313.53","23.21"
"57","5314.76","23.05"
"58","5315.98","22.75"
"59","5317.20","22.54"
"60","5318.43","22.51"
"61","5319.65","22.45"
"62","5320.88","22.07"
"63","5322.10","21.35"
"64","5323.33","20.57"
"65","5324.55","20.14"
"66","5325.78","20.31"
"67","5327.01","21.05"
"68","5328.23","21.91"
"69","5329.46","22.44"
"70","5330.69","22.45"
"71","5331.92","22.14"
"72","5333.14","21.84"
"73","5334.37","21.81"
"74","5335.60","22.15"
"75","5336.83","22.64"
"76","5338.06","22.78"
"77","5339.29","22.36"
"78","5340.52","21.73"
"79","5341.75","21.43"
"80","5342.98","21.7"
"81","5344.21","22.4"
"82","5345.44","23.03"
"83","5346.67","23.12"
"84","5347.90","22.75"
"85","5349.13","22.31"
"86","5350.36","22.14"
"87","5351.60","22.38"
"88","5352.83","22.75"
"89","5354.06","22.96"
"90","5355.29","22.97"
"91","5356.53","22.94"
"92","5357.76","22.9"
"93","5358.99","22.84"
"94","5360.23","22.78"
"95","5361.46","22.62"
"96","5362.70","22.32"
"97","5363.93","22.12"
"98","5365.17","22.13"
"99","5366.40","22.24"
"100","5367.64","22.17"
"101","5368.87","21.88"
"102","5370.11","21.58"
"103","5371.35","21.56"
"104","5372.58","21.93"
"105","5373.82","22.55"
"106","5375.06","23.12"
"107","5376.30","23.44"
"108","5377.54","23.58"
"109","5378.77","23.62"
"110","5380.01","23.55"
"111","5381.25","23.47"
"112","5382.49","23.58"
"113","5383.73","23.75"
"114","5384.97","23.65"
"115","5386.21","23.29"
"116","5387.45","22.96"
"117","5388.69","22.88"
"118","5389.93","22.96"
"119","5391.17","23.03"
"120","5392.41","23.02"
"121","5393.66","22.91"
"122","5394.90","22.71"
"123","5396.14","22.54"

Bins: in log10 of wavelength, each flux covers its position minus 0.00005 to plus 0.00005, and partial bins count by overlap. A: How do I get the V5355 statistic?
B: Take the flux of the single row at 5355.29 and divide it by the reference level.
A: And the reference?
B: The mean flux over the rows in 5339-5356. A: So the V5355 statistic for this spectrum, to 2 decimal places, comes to 1.02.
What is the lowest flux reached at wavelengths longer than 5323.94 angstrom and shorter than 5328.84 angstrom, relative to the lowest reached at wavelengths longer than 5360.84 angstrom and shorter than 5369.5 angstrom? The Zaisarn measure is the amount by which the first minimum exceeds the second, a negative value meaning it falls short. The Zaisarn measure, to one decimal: -1.7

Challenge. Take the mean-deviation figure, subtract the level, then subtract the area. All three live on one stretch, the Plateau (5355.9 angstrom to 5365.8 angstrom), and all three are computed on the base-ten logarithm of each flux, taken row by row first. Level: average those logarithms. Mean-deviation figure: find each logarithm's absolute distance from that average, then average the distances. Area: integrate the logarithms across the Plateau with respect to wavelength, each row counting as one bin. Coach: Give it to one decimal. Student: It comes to -14.7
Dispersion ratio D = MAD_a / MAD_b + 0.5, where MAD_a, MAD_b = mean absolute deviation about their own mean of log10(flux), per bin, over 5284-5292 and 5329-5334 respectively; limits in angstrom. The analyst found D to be 5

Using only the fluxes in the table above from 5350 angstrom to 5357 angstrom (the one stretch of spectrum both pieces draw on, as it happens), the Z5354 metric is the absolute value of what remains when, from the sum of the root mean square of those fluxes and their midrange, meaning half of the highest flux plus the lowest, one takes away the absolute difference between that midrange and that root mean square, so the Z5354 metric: 45.1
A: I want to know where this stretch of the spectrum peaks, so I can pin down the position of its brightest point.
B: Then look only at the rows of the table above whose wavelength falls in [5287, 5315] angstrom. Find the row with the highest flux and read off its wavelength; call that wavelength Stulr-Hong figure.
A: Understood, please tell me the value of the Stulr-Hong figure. 5308.64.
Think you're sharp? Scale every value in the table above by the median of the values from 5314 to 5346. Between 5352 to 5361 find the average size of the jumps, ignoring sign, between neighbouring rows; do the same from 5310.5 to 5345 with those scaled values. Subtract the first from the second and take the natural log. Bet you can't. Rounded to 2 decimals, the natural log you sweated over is -4.34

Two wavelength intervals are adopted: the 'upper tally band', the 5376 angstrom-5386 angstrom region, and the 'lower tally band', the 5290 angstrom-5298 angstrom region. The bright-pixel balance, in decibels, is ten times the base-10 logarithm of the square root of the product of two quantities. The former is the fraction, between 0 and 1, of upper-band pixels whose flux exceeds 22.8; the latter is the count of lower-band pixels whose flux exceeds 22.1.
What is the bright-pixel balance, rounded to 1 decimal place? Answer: 3.5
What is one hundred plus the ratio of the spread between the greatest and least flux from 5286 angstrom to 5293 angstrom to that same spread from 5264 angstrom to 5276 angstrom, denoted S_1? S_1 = 101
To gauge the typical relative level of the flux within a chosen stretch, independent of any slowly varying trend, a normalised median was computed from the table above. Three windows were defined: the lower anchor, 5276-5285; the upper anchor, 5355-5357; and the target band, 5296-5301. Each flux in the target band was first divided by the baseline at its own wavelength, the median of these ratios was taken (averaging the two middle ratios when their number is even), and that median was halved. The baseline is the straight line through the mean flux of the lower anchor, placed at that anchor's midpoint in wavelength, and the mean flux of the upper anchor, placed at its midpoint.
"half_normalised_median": 0.510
